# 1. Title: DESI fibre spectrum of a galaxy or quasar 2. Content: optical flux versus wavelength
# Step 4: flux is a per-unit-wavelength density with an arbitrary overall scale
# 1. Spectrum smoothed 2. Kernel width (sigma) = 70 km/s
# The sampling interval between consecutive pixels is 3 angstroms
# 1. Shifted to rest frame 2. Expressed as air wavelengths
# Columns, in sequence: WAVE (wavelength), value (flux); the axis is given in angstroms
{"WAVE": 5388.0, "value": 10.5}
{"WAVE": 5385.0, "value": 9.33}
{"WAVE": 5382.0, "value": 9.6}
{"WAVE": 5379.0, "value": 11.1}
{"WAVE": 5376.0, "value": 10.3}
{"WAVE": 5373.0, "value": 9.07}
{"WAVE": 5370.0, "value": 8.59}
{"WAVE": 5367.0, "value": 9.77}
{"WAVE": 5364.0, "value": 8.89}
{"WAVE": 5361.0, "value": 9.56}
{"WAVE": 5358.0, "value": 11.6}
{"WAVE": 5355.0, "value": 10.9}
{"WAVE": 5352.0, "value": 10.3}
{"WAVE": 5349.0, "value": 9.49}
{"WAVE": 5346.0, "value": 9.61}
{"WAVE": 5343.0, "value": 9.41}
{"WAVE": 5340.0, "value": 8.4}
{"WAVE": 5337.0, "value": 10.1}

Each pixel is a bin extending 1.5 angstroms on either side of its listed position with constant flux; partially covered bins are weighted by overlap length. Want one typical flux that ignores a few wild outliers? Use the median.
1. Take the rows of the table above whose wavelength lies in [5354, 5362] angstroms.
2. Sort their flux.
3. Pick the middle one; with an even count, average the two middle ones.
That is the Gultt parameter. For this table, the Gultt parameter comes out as 10.9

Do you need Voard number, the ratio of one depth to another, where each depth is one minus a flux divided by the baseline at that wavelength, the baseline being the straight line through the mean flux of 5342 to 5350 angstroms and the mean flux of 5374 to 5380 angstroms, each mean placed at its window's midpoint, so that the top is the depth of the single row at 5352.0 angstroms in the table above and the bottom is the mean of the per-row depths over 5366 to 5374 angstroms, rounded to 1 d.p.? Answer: -0.5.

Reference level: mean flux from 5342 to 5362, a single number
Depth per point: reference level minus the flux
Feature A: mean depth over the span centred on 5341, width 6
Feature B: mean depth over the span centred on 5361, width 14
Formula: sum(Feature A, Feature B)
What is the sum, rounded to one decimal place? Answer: 1.2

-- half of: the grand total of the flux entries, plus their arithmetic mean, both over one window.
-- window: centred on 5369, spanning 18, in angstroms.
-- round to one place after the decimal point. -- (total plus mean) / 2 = 32.8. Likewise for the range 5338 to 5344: 13.4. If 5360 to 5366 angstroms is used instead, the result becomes 13.8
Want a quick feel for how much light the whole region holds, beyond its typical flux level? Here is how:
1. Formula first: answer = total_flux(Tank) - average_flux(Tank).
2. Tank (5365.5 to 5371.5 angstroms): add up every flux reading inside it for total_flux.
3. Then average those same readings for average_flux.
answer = 9.2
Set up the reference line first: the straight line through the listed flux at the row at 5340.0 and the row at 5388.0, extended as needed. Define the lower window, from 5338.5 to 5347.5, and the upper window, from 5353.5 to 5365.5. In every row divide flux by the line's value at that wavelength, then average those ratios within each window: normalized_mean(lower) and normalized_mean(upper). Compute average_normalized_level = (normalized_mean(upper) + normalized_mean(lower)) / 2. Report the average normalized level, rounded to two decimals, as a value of 1.09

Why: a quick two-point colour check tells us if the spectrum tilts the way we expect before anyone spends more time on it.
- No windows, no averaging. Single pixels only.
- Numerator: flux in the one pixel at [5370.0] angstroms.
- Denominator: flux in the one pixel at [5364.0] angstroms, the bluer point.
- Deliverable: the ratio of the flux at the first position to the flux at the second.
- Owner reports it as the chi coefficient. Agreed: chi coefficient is 0.97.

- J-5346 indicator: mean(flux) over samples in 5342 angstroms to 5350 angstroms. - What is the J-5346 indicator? 9.5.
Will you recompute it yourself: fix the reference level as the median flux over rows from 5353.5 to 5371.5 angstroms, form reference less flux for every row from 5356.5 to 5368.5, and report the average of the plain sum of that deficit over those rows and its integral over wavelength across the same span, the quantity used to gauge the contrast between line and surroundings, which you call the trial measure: -2.3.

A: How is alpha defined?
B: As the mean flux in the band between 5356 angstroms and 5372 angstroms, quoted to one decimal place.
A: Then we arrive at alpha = 9.7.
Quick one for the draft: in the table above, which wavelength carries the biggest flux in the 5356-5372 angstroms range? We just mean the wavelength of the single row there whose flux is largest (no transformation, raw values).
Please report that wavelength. 5358.0 angstroms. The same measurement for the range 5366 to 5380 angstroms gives 5379.0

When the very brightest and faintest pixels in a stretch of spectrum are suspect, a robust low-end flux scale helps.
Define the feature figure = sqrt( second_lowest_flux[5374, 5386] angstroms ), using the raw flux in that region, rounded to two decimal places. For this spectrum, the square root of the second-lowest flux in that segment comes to 3.10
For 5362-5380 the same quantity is 2.98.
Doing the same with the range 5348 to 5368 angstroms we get 3.08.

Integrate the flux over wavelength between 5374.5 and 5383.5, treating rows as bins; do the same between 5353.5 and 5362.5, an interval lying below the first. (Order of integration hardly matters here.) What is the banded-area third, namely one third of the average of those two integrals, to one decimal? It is 31.5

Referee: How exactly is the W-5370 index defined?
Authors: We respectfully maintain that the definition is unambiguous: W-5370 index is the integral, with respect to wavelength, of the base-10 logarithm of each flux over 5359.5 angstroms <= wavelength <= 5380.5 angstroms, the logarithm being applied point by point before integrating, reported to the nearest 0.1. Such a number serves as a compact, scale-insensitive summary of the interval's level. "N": 20.6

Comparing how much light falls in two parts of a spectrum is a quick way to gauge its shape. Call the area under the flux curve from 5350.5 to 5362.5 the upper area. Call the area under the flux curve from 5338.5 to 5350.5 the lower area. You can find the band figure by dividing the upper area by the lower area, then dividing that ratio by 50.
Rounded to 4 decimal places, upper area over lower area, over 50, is 0.0230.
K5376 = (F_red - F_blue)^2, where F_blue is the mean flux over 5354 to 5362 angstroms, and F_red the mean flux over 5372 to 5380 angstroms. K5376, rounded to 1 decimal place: 0.3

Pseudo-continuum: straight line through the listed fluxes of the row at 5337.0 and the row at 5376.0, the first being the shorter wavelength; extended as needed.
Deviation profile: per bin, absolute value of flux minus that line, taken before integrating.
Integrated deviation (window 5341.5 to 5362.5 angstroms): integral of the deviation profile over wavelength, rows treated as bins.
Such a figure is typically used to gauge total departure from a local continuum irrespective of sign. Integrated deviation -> 14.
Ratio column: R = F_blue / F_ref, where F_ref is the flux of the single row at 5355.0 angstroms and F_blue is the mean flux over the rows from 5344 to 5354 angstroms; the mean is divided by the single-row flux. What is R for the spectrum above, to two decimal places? 0.90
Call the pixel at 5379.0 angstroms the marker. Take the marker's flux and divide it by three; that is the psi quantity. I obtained 3.70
